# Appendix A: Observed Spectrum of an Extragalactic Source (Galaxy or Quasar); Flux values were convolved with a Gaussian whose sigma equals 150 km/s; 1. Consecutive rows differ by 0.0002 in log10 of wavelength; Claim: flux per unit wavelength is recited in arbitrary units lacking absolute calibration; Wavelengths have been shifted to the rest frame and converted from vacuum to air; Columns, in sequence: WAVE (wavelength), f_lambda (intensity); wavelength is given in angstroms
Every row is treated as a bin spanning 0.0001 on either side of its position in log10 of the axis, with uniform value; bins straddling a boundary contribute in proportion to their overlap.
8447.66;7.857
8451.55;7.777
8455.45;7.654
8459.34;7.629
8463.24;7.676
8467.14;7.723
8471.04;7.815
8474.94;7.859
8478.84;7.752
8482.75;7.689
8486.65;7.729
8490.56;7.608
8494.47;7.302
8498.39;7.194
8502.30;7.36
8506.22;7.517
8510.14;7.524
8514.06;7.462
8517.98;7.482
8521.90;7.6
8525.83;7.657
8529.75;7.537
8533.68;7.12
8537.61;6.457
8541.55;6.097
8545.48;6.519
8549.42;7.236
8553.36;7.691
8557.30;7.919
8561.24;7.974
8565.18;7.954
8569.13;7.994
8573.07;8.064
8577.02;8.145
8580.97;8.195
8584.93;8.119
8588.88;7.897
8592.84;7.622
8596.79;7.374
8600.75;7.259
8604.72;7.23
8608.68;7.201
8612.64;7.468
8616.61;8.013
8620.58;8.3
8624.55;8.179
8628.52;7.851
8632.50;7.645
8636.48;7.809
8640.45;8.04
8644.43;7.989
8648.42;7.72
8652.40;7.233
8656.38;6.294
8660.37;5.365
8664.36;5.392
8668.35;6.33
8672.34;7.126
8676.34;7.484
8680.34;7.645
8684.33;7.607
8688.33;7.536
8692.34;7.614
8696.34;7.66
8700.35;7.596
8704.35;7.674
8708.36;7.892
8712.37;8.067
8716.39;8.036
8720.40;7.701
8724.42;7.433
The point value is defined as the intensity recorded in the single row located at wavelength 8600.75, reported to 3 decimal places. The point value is 7.259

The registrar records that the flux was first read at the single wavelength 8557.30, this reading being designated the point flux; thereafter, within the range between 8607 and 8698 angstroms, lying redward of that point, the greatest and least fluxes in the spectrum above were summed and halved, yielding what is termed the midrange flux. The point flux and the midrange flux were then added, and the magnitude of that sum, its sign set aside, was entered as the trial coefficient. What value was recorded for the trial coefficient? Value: 14.8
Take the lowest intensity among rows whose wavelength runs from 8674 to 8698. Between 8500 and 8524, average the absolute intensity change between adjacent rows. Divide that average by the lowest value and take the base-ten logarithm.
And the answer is -2.01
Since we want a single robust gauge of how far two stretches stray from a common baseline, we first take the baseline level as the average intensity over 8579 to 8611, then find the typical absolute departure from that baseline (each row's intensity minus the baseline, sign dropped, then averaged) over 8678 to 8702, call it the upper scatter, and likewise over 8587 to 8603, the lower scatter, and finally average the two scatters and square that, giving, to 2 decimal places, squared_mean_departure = 0.02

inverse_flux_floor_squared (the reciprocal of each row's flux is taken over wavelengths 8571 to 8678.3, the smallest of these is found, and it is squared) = 0.0145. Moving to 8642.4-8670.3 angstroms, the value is 0.0157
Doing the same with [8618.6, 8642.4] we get 0.0145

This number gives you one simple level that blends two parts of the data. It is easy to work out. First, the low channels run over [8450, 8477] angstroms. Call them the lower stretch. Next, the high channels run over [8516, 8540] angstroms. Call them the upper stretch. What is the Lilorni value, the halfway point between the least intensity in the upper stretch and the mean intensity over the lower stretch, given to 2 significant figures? 7.1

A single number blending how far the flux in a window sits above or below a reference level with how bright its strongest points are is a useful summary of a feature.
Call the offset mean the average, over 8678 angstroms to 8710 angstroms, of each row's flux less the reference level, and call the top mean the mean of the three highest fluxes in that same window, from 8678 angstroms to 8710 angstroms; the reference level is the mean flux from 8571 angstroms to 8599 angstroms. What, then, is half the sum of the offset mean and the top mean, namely 3.7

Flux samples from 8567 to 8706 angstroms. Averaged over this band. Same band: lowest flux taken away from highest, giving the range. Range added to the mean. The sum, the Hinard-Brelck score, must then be 10.4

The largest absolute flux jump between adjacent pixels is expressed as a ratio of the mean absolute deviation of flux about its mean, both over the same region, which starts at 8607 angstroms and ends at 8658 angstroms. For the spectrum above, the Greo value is 2.4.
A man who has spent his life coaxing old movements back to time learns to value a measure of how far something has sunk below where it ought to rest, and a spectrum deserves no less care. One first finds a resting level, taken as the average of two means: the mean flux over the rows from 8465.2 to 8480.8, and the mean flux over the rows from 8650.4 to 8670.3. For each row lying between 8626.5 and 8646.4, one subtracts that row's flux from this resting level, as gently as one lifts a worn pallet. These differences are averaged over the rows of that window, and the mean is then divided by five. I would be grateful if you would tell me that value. -0.182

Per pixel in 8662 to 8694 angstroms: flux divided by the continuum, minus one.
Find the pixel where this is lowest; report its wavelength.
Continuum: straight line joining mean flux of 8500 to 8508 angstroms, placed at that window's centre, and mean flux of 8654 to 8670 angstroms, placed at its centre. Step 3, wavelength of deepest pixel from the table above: 8664.36 angstroms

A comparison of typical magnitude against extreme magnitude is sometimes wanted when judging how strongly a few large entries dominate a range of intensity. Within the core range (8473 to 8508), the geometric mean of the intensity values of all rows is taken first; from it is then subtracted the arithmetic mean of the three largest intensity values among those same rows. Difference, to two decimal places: -0.23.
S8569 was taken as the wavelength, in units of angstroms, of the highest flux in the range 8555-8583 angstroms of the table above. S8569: 8580.97 angstroms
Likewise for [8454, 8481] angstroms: 8474.94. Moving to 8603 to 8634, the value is 8620.58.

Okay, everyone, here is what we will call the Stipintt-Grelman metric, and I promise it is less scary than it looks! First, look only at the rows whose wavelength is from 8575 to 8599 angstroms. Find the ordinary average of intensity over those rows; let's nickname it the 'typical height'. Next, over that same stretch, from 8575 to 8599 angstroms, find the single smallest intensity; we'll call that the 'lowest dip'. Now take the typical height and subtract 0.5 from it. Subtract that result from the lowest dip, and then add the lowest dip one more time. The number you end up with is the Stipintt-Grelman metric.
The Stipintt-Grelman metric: 7.36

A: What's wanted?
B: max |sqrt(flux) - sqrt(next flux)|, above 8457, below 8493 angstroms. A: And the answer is 0.022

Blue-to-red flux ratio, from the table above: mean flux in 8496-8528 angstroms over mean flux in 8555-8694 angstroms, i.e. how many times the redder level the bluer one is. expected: 0.99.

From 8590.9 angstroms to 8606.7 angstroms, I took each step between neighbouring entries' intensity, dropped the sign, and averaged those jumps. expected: 0.13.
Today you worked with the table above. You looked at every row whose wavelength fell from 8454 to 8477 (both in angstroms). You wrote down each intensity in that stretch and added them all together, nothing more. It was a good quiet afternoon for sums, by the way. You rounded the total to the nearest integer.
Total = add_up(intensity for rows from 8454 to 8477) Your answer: 46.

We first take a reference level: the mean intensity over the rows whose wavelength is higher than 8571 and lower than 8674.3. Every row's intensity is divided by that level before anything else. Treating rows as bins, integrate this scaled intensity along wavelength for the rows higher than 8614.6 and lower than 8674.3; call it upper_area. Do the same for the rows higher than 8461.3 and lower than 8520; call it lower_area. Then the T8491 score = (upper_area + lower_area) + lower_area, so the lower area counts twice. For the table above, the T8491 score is 178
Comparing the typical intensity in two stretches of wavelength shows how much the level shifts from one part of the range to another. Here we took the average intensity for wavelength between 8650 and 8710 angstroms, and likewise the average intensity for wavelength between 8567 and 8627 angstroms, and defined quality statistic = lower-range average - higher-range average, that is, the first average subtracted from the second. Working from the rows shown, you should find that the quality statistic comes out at 0.71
